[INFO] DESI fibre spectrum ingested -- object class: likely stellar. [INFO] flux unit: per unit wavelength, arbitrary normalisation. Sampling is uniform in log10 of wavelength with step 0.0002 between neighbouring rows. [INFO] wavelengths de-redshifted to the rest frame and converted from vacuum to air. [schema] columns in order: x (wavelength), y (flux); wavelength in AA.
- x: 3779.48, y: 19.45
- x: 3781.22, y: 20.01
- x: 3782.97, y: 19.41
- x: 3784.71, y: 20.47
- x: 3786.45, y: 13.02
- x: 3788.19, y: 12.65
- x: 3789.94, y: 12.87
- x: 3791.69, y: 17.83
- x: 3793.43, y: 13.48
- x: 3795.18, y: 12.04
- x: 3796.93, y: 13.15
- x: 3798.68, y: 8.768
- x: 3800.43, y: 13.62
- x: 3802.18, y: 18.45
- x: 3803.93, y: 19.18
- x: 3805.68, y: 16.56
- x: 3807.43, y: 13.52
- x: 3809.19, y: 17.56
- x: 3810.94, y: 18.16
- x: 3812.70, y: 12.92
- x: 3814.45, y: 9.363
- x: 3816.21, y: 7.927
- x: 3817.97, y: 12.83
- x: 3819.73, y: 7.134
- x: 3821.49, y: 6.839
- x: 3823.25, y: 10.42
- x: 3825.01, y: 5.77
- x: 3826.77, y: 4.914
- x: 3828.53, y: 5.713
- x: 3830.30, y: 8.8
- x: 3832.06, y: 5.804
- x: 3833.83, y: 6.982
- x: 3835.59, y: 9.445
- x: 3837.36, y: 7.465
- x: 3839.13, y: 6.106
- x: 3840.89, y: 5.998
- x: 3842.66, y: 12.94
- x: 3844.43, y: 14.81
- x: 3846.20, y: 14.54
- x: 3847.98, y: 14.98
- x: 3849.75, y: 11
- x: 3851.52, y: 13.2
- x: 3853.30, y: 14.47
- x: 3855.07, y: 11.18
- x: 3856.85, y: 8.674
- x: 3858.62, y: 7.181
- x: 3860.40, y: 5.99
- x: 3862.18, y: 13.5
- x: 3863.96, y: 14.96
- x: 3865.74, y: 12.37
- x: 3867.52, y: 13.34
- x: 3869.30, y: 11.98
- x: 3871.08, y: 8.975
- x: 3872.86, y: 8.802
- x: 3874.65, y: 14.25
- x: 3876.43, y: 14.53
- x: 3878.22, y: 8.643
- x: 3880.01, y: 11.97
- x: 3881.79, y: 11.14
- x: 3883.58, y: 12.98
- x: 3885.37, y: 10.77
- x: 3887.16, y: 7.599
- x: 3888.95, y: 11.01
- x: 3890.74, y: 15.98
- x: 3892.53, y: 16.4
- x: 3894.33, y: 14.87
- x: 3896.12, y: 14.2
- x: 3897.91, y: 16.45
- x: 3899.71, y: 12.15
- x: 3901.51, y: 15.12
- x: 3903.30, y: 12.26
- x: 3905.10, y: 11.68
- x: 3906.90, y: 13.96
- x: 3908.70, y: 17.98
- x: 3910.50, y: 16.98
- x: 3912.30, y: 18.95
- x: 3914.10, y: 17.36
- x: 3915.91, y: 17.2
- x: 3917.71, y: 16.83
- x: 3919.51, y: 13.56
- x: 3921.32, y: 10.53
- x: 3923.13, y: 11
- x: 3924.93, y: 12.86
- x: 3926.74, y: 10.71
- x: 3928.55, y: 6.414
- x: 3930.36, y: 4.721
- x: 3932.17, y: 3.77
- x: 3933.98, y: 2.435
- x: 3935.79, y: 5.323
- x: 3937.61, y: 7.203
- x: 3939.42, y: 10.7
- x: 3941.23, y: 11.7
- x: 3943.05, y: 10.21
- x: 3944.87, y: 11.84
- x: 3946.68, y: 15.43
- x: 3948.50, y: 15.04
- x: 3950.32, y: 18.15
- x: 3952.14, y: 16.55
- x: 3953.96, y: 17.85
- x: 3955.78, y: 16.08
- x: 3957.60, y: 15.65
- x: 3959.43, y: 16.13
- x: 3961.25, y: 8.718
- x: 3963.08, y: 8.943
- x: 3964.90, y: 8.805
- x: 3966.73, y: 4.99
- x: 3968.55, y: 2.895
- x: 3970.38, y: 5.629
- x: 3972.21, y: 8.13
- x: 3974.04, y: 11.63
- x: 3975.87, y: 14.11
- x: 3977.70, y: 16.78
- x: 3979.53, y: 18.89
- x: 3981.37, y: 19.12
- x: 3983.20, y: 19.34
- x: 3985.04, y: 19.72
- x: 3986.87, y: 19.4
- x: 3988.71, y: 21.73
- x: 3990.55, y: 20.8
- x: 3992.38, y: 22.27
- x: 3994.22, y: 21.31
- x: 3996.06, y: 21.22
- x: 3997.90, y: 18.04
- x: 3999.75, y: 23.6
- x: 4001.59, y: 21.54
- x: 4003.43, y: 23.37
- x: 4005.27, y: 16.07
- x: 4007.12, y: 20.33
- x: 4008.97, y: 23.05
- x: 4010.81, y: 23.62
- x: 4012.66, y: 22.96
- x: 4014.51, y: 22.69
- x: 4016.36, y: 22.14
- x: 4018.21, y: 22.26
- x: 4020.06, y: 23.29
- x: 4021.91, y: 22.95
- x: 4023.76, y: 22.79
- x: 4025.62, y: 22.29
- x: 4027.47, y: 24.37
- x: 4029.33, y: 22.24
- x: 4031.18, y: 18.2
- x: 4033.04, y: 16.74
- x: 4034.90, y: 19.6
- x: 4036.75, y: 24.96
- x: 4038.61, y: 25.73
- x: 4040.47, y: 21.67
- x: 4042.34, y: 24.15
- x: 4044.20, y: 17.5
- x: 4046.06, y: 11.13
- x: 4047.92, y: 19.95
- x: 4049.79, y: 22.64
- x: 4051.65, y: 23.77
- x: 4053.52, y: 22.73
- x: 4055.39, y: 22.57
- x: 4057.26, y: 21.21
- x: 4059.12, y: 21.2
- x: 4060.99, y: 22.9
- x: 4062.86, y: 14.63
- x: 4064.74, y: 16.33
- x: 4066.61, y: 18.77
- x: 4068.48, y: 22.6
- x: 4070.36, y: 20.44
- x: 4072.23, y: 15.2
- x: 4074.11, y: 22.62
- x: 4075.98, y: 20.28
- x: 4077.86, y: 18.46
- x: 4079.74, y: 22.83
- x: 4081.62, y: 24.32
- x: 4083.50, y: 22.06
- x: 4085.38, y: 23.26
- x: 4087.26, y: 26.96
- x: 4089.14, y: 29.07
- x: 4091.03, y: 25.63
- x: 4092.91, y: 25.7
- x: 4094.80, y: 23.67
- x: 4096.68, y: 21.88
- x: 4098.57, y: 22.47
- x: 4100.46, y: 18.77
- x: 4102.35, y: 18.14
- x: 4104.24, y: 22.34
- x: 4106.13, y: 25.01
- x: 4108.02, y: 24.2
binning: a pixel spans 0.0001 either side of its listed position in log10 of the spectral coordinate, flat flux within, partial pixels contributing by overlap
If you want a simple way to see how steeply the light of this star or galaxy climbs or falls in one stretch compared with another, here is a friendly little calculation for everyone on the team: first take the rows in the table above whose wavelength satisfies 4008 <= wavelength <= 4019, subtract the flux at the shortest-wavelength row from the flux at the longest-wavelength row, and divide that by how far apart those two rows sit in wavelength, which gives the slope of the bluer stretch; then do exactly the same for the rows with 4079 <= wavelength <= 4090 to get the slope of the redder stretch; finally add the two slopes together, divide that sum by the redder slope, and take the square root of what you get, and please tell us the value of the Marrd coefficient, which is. 0.93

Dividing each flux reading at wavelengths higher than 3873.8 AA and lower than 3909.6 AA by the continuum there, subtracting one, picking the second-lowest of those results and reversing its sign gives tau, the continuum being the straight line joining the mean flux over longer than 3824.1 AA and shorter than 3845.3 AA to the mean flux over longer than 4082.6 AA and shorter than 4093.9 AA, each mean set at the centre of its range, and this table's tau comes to 0.21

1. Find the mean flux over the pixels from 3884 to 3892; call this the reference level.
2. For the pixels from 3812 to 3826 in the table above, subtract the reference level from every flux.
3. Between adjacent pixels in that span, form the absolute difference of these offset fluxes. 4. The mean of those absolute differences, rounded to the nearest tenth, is 3.4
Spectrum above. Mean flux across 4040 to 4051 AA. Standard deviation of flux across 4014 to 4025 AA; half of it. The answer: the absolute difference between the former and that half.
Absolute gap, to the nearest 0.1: 19.3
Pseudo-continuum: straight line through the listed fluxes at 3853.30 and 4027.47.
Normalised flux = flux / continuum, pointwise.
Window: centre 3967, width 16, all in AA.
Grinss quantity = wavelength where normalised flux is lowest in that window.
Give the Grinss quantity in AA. 3968.55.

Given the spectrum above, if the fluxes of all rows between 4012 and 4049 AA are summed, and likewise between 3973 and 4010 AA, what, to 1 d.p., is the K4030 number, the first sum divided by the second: 1.1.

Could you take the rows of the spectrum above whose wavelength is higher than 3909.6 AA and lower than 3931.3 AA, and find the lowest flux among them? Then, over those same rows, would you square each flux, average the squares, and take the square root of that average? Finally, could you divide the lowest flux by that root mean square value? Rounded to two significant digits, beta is 0.34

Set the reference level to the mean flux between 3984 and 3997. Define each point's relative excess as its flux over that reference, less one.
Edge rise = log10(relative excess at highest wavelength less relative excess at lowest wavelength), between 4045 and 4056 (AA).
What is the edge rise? -0.3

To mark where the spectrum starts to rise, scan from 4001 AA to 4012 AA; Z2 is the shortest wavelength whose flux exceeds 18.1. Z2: 4001.59 AA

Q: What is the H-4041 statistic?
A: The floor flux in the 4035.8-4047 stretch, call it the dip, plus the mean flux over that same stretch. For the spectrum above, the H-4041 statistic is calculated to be 32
